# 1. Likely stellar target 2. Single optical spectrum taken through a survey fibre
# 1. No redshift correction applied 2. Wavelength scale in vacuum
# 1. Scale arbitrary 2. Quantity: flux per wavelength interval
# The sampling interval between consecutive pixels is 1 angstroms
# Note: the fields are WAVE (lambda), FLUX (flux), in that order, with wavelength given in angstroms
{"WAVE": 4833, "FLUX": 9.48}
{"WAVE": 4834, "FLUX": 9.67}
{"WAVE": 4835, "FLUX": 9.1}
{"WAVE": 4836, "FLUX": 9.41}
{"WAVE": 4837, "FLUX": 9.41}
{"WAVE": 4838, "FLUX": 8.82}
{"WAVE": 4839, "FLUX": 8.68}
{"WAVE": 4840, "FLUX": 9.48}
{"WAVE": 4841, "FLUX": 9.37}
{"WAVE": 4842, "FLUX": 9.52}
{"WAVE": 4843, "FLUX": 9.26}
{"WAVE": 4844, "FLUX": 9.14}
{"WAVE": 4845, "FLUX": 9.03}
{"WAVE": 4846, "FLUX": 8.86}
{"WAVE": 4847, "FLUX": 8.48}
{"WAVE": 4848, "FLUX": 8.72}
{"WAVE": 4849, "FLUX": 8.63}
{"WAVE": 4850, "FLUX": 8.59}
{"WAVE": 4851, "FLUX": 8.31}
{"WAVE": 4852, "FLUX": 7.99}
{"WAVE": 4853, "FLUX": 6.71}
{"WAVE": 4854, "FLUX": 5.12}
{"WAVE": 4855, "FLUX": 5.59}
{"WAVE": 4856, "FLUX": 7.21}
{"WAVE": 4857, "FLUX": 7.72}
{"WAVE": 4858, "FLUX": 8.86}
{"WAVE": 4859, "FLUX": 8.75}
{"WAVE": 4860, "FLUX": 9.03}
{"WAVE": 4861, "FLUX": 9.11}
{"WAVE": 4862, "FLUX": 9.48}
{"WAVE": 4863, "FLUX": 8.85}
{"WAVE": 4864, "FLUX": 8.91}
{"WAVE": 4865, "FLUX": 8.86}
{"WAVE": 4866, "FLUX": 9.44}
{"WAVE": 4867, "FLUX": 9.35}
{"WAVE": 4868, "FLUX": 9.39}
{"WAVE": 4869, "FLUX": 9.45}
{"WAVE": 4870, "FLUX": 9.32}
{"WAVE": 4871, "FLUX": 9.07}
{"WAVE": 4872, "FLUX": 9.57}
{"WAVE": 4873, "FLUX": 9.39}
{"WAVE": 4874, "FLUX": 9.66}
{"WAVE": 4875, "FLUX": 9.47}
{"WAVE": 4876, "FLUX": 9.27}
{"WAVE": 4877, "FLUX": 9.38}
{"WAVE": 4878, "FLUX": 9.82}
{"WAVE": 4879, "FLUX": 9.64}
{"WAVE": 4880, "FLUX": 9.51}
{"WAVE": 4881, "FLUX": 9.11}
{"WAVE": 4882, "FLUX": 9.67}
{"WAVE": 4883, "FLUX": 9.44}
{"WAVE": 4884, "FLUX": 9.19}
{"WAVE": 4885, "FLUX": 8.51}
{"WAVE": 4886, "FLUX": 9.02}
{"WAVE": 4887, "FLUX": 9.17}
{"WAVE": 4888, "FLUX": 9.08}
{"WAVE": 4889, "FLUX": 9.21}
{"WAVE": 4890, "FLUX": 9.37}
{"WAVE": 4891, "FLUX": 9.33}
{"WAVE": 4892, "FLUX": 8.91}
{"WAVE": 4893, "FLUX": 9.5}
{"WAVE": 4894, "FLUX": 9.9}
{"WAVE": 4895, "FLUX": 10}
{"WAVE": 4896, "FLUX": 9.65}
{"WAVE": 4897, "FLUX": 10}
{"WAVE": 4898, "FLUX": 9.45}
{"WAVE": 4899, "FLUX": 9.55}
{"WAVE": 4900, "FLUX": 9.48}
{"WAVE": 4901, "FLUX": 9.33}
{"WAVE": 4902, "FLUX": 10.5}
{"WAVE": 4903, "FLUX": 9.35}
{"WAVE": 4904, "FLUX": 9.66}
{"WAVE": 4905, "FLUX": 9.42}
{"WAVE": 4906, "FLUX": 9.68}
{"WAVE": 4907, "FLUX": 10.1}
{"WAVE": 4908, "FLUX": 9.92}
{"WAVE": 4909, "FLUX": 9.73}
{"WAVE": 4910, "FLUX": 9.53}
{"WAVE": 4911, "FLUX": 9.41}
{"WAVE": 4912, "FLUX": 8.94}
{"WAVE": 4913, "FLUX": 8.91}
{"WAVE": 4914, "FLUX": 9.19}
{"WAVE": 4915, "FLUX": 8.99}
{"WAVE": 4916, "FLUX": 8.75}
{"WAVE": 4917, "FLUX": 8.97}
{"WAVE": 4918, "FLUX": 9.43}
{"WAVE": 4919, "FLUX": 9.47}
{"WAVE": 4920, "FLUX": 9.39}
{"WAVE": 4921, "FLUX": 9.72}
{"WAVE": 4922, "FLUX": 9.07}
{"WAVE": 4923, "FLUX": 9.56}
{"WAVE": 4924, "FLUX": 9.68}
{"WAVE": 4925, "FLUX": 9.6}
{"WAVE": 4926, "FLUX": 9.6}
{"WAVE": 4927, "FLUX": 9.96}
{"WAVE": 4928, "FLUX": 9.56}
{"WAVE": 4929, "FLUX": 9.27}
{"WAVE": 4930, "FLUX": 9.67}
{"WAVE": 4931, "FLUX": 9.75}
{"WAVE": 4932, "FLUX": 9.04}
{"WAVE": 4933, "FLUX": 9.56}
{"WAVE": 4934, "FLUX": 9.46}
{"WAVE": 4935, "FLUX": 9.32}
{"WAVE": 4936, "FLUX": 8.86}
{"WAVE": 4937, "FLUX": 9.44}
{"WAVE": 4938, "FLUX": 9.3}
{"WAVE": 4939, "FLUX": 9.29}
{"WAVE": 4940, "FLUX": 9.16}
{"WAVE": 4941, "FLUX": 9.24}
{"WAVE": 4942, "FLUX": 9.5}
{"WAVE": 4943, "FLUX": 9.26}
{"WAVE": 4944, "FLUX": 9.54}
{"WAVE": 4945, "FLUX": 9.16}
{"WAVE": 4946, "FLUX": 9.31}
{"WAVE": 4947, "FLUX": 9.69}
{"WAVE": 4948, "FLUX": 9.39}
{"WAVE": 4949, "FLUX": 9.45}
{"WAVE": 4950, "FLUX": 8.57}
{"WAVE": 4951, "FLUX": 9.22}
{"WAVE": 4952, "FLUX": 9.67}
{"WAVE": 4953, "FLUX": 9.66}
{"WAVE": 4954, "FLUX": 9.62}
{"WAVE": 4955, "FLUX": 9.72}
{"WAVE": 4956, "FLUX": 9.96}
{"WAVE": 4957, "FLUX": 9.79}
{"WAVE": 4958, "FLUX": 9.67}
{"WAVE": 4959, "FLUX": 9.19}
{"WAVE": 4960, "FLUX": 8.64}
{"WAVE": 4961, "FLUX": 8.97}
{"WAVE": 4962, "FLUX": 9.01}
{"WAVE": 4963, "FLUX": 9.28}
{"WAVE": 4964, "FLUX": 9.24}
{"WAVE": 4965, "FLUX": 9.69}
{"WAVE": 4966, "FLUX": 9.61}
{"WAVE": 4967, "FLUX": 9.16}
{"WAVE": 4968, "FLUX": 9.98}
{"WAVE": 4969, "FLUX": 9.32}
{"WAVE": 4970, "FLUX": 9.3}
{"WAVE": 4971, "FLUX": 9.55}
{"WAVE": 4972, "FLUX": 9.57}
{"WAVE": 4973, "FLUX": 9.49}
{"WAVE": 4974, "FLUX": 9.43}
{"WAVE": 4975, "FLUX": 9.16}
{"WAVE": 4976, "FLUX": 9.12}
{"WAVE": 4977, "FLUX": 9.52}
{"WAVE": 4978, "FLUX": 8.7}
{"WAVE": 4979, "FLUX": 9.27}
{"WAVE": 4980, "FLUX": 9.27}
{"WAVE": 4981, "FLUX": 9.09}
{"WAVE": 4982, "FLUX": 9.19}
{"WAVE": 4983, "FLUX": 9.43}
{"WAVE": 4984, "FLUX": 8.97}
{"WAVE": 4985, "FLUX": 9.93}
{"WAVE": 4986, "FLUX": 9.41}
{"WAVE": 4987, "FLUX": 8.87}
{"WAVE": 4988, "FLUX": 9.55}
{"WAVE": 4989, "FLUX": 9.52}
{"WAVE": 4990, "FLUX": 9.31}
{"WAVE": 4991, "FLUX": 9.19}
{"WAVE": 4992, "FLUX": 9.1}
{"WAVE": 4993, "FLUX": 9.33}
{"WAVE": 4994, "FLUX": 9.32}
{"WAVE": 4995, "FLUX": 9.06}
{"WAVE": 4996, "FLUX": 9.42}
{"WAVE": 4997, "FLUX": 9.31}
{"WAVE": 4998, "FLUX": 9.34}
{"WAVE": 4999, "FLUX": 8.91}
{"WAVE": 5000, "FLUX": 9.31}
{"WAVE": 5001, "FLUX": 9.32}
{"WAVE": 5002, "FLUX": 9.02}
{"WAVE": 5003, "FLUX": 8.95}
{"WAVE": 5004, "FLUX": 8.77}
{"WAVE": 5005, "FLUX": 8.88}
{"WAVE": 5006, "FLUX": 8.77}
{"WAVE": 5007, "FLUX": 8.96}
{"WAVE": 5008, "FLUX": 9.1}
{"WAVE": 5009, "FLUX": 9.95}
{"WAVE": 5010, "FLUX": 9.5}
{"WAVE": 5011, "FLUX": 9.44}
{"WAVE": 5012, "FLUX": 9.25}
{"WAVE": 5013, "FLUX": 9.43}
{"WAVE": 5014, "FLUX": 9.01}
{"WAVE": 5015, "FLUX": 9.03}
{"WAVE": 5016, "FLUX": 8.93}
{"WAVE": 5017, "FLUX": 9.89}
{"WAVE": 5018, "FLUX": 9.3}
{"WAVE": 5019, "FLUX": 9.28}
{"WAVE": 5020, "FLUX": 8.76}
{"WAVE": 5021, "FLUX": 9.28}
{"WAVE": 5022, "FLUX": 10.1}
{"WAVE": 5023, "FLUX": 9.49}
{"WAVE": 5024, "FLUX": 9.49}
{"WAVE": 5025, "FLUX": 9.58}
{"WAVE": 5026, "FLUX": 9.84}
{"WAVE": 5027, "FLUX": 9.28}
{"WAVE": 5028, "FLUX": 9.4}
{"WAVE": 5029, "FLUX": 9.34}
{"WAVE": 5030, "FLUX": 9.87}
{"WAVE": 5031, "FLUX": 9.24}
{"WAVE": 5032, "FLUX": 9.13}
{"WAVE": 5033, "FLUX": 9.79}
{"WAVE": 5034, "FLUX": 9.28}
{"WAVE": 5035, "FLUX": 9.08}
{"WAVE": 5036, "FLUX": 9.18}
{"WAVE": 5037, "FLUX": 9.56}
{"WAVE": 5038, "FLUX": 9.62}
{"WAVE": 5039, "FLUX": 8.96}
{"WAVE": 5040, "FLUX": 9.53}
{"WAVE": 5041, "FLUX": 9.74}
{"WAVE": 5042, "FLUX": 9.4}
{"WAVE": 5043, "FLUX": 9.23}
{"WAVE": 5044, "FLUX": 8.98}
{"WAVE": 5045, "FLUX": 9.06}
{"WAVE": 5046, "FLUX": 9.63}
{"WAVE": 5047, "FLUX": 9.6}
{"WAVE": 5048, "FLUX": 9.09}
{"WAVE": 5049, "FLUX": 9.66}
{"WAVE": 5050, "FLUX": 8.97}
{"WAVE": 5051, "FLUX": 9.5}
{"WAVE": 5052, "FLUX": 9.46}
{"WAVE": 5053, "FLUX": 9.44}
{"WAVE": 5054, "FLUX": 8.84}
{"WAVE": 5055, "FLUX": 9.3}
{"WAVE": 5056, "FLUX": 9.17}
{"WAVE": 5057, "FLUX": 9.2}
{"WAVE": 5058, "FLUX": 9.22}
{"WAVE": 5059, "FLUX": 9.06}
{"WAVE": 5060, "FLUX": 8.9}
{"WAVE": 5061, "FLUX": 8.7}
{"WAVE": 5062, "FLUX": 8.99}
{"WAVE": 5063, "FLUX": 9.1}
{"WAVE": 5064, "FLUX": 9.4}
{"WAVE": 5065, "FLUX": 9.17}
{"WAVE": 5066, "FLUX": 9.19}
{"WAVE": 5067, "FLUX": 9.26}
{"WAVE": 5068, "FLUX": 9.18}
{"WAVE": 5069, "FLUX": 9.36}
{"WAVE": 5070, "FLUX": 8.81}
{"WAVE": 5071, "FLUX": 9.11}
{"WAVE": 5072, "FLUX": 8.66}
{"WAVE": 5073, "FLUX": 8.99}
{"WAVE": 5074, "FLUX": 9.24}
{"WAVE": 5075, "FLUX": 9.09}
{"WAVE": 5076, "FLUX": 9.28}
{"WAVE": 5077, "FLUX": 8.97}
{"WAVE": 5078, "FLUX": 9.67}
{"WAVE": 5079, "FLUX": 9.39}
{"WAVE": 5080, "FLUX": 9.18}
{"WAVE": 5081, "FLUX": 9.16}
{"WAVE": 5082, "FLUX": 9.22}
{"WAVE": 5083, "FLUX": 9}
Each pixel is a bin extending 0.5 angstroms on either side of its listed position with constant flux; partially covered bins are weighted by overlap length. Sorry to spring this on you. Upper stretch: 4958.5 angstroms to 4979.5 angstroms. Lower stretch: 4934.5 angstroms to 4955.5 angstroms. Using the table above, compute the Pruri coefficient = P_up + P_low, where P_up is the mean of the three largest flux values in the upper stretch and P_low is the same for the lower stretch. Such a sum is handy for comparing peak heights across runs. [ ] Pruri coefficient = 19.5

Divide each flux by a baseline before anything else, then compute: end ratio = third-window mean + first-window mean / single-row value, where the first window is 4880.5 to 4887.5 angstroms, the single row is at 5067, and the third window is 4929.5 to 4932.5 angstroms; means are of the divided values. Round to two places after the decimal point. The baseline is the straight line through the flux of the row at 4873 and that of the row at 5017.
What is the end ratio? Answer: 2.04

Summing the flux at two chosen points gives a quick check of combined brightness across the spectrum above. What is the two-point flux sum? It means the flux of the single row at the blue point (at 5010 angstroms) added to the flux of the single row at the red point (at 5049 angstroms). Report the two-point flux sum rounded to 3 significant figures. 19.2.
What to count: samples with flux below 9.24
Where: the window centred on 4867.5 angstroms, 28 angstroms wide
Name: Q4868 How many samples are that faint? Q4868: 13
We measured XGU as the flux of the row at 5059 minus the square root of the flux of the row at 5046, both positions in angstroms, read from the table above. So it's 5.96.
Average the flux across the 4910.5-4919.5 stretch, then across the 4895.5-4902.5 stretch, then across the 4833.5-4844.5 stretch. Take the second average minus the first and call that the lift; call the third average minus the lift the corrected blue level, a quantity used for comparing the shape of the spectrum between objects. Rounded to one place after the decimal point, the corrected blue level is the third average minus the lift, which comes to 8.7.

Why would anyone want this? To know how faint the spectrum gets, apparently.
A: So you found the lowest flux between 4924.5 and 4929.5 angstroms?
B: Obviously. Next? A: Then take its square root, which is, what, 3.04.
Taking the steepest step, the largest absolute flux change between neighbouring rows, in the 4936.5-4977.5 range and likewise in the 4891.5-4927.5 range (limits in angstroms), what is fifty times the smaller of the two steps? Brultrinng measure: 44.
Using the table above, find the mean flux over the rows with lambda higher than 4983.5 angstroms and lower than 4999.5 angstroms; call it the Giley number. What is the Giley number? 9.28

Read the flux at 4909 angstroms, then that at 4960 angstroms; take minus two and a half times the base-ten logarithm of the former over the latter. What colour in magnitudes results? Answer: -0.13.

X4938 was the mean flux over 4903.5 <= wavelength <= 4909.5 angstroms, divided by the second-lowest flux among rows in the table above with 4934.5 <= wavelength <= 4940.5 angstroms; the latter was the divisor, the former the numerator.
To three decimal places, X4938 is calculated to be 1.065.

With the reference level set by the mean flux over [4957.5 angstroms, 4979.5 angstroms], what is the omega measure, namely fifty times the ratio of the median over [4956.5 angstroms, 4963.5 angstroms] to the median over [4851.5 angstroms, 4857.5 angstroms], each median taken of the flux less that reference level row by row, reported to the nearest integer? 3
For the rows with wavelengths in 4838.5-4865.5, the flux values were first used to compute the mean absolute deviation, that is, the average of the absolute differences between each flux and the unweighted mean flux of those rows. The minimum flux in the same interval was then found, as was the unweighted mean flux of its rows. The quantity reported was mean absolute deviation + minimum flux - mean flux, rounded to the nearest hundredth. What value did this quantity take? -2.55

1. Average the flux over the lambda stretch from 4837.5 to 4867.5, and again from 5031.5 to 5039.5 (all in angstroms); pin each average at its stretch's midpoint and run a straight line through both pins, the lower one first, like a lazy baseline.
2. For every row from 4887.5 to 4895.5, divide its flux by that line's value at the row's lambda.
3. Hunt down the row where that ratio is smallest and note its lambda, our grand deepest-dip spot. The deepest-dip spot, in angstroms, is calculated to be 4892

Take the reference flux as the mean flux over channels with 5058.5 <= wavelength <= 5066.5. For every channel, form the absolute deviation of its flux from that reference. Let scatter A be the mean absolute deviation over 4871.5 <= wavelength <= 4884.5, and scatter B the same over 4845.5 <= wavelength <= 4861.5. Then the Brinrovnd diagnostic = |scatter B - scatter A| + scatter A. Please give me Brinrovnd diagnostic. 1.1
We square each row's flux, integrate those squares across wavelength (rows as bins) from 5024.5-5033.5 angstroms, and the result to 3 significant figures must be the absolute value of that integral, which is 812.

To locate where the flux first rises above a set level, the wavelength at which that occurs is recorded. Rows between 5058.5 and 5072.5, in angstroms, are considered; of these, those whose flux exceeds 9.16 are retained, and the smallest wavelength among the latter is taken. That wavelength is 5064 angstroms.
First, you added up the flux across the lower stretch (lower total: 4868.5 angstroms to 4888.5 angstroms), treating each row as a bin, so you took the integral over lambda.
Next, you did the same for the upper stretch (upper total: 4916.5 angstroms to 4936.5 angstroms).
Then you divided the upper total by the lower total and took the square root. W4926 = 1.01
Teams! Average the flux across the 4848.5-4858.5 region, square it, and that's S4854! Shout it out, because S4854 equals 55.8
